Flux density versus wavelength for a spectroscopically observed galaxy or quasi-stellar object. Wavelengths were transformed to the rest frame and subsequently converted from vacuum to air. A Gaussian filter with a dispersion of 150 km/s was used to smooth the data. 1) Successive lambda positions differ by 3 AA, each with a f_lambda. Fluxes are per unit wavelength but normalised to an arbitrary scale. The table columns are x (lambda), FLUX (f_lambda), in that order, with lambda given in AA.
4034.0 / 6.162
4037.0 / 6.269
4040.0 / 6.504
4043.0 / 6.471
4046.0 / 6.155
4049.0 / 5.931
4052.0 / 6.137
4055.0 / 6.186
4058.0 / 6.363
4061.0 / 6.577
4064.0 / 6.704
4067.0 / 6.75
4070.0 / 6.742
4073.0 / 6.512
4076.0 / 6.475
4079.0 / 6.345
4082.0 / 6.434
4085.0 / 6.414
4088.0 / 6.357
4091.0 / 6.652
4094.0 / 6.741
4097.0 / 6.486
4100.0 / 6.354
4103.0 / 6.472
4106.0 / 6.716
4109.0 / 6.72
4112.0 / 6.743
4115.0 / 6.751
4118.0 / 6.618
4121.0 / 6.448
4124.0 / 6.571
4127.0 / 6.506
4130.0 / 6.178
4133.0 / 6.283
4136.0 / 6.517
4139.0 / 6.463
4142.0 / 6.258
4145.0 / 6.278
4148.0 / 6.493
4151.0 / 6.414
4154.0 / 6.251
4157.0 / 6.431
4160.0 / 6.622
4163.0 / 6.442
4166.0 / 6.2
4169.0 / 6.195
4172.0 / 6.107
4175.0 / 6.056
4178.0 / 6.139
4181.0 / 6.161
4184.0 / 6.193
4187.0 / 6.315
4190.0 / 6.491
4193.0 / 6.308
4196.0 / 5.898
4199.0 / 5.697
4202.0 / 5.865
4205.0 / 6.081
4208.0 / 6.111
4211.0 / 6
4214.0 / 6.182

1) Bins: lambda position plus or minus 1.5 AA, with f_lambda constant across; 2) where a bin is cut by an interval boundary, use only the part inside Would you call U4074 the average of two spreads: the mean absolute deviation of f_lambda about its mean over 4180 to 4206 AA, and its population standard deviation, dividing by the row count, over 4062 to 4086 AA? 0.18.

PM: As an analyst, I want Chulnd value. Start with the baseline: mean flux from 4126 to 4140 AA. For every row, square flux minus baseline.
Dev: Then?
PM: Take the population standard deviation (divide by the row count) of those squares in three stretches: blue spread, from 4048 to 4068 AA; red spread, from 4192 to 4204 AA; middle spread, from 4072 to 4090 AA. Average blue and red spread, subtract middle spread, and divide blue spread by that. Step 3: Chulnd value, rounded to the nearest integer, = 1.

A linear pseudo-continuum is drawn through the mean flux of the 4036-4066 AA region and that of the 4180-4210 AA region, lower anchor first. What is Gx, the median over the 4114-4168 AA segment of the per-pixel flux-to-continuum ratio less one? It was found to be 0.043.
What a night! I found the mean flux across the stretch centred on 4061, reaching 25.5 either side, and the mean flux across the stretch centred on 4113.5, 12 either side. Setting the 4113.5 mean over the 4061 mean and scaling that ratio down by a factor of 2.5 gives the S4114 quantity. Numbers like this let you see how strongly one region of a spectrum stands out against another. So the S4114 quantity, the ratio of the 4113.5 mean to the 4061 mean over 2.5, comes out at 0.414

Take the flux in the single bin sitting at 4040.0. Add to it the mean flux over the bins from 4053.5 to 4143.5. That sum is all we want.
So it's 13.0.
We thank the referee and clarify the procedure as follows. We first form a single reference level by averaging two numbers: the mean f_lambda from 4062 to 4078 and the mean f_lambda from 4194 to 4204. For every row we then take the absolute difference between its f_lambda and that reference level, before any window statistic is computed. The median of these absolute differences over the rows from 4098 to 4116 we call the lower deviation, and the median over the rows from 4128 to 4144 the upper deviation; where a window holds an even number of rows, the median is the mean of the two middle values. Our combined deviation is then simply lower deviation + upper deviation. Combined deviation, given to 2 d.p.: 0.54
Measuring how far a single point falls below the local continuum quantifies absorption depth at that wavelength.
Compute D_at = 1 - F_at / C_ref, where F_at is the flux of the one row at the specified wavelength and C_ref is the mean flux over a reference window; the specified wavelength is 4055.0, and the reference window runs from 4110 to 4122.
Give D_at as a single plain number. 0.07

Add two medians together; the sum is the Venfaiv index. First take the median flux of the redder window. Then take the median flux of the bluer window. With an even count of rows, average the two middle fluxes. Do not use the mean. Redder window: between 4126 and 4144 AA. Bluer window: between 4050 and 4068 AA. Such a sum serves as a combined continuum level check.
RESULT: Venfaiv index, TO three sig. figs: 12.8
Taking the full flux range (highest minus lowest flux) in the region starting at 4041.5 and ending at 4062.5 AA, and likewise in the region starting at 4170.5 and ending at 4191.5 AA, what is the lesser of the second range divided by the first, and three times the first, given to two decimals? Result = 0.67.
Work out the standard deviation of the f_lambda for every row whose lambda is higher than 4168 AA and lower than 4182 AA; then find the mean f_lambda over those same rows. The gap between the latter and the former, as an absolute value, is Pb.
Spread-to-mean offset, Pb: 6.08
